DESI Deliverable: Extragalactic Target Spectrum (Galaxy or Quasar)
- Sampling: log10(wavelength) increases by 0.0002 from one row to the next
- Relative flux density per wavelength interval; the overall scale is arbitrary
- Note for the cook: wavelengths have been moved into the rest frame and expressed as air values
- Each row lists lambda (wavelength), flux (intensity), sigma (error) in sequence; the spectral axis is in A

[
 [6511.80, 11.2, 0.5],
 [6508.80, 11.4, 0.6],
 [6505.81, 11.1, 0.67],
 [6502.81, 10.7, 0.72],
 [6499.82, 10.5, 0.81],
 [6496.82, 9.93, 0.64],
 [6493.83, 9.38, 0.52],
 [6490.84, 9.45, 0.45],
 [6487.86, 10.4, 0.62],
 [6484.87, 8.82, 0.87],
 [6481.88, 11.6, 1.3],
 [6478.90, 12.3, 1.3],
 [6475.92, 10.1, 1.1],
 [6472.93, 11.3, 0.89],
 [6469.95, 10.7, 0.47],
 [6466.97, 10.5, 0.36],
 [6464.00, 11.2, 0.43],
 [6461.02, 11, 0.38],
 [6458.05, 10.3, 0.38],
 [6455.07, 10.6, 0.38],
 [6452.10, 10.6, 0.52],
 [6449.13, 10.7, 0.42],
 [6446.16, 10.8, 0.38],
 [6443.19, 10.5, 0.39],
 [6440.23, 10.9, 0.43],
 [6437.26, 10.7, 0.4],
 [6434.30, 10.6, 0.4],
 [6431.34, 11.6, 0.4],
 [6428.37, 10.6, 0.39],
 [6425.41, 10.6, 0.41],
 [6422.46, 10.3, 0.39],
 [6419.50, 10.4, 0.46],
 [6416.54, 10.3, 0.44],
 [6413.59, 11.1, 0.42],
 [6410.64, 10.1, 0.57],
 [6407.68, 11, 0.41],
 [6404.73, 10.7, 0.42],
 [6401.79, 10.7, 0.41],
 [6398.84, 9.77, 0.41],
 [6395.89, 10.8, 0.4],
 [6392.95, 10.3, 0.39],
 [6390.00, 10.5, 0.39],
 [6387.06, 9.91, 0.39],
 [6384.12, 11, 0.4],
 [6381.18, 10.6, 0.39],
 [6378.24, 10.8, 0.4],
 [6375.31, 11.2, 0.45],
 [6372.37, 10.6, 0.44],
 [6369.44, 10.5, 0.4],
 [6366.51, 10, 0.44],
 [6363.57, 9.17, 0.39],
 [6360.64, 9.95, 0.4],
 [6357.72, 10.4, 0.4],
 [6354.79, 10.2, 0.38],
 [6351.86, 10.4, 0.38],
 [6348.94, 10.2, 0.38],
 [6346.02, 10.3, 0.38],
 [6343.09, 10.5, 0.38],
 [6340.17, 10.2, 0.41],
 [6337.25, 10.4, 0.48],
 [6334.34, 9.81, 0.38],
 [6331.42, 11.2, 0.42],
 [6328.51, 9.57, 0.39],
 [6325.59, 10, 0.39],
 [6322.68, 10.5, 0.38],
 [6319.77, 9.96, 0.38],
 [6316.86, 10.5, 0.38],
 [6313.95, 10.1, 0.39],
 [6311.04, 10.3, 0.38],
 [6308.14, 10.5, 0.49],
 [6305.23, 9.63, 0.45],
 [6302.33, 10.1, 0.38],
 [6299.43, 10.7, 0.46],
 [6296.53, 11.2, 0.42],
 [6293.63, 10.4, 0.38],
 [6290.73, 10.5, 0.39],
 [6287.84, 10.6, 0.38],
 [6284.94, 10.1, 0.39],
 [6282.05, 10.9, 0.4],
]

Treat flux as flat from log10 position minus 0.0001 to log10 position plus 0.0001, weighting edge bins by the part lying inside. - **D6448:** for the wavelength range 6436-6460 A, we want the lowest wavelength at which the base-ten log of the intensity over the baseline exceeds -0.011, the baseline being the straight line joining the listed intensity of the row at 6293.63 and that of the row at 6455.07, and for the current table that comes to 6437.26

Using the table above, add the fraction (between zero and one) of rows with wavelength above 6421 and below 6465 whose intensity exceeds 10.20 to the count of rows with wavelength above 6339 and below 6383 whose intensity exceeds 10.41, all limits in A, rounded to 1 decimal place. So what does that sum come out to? 7.0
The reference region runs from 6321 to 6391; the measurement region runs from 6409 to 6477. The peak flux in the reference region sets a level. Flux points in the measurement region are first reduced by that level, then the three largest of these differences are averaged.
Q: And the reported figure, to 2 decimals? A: 0.17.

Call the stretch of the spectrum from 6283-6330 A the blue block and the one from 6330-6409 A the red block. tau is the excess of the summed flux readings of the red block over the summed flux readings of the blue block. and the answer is 116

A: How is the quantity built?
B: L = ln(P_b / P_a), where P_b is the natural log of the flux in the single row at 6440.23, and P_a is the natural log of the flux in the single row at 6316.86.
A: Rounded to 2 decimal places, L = 0.02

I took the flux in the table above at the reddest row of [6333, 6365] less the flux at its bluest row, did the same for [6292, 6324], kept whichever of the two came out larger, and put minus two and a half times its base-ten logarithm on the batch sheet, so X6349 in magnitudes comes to 2.5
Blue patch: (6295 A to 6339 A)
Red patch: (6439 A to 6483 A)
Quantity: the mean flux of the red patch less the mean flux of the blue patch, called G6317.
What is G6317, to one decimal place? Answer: 0.6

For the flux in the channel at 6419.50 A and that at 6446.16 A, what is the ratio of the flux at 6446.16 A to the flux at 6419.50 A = 1.04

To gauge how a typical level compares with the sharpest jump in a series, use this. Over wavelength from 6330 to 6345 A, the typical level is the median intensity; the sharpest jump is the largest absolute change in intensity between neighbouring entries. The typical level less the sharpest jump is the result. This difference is 9.0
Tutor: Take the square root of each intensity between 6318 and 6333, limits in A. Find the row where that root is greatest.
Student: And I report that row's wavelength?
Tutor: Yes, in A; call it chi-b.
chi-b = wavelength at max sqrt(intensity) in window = 6331.42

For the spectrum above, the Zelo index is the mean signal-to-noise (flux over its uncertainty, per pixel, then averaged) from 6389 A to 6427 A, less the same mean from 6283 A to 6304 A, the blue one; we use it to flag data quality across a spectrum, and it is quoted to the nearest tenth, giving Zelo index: -1.4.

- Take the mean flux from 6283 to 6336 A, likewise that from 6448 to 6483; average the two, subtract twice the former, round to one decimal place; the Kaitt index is -10.0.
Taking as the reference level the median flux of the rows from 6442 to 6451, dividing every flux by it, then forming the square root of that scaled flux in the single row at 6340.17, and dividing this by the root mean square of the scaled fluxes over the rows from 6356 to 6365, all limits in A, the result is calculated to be 1.06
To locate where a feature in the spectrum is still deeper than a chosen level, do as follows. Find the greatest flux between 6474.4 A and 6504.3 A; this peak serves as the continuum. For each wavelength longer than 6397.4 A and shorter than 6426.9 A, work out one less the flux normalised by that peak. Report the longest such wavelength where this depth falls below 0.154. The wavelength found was 6425.41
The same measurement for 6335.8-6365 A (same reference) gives 6343.09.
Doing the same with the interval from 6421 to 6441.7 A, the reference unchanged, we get 6440.23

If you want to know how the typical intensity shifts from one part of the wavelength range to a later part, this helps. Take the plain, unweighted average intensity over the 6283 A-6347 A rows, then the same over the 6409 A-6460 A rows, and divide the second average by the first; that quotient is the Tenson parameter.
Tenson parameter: 1.030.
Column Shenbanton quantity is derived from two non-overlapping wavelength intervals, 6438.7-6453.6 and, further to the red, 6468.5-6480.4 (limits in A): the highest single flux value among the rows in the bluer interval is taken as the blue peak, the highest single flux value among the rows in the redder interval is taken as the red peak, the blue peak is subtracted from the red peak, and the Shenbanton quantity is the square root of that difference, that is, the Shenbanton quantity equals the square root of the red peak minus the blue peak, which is 1.2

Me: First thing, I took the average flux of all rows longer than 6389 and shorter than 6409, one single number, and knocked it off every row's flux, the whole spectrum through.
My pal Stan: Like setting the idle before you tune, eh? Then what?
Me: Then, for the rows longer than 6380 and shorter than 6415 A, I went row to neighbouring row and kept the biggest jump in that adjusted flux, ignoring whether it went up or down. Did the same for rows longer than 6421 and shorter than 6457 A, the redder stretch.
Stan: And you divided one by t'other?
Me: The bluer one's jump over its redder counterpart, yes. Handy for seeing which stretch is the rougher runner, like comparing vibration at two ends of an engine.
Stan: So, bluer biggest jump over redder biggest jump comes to 1.1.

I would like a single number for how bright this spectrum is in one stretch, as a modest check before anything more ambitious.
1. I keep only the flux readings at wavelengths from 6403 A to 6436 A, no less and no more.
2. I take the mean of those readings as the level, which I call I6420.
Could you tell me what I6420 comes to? 10.7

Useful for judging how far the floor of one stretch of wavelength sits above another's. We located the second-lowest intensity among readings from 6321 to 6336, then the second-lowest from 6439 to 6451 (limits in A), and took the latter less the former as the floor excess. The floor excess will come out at 0.9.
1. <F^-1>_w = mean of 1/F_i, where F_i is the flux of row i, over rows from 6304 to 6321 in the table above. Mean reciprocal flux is 0.098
